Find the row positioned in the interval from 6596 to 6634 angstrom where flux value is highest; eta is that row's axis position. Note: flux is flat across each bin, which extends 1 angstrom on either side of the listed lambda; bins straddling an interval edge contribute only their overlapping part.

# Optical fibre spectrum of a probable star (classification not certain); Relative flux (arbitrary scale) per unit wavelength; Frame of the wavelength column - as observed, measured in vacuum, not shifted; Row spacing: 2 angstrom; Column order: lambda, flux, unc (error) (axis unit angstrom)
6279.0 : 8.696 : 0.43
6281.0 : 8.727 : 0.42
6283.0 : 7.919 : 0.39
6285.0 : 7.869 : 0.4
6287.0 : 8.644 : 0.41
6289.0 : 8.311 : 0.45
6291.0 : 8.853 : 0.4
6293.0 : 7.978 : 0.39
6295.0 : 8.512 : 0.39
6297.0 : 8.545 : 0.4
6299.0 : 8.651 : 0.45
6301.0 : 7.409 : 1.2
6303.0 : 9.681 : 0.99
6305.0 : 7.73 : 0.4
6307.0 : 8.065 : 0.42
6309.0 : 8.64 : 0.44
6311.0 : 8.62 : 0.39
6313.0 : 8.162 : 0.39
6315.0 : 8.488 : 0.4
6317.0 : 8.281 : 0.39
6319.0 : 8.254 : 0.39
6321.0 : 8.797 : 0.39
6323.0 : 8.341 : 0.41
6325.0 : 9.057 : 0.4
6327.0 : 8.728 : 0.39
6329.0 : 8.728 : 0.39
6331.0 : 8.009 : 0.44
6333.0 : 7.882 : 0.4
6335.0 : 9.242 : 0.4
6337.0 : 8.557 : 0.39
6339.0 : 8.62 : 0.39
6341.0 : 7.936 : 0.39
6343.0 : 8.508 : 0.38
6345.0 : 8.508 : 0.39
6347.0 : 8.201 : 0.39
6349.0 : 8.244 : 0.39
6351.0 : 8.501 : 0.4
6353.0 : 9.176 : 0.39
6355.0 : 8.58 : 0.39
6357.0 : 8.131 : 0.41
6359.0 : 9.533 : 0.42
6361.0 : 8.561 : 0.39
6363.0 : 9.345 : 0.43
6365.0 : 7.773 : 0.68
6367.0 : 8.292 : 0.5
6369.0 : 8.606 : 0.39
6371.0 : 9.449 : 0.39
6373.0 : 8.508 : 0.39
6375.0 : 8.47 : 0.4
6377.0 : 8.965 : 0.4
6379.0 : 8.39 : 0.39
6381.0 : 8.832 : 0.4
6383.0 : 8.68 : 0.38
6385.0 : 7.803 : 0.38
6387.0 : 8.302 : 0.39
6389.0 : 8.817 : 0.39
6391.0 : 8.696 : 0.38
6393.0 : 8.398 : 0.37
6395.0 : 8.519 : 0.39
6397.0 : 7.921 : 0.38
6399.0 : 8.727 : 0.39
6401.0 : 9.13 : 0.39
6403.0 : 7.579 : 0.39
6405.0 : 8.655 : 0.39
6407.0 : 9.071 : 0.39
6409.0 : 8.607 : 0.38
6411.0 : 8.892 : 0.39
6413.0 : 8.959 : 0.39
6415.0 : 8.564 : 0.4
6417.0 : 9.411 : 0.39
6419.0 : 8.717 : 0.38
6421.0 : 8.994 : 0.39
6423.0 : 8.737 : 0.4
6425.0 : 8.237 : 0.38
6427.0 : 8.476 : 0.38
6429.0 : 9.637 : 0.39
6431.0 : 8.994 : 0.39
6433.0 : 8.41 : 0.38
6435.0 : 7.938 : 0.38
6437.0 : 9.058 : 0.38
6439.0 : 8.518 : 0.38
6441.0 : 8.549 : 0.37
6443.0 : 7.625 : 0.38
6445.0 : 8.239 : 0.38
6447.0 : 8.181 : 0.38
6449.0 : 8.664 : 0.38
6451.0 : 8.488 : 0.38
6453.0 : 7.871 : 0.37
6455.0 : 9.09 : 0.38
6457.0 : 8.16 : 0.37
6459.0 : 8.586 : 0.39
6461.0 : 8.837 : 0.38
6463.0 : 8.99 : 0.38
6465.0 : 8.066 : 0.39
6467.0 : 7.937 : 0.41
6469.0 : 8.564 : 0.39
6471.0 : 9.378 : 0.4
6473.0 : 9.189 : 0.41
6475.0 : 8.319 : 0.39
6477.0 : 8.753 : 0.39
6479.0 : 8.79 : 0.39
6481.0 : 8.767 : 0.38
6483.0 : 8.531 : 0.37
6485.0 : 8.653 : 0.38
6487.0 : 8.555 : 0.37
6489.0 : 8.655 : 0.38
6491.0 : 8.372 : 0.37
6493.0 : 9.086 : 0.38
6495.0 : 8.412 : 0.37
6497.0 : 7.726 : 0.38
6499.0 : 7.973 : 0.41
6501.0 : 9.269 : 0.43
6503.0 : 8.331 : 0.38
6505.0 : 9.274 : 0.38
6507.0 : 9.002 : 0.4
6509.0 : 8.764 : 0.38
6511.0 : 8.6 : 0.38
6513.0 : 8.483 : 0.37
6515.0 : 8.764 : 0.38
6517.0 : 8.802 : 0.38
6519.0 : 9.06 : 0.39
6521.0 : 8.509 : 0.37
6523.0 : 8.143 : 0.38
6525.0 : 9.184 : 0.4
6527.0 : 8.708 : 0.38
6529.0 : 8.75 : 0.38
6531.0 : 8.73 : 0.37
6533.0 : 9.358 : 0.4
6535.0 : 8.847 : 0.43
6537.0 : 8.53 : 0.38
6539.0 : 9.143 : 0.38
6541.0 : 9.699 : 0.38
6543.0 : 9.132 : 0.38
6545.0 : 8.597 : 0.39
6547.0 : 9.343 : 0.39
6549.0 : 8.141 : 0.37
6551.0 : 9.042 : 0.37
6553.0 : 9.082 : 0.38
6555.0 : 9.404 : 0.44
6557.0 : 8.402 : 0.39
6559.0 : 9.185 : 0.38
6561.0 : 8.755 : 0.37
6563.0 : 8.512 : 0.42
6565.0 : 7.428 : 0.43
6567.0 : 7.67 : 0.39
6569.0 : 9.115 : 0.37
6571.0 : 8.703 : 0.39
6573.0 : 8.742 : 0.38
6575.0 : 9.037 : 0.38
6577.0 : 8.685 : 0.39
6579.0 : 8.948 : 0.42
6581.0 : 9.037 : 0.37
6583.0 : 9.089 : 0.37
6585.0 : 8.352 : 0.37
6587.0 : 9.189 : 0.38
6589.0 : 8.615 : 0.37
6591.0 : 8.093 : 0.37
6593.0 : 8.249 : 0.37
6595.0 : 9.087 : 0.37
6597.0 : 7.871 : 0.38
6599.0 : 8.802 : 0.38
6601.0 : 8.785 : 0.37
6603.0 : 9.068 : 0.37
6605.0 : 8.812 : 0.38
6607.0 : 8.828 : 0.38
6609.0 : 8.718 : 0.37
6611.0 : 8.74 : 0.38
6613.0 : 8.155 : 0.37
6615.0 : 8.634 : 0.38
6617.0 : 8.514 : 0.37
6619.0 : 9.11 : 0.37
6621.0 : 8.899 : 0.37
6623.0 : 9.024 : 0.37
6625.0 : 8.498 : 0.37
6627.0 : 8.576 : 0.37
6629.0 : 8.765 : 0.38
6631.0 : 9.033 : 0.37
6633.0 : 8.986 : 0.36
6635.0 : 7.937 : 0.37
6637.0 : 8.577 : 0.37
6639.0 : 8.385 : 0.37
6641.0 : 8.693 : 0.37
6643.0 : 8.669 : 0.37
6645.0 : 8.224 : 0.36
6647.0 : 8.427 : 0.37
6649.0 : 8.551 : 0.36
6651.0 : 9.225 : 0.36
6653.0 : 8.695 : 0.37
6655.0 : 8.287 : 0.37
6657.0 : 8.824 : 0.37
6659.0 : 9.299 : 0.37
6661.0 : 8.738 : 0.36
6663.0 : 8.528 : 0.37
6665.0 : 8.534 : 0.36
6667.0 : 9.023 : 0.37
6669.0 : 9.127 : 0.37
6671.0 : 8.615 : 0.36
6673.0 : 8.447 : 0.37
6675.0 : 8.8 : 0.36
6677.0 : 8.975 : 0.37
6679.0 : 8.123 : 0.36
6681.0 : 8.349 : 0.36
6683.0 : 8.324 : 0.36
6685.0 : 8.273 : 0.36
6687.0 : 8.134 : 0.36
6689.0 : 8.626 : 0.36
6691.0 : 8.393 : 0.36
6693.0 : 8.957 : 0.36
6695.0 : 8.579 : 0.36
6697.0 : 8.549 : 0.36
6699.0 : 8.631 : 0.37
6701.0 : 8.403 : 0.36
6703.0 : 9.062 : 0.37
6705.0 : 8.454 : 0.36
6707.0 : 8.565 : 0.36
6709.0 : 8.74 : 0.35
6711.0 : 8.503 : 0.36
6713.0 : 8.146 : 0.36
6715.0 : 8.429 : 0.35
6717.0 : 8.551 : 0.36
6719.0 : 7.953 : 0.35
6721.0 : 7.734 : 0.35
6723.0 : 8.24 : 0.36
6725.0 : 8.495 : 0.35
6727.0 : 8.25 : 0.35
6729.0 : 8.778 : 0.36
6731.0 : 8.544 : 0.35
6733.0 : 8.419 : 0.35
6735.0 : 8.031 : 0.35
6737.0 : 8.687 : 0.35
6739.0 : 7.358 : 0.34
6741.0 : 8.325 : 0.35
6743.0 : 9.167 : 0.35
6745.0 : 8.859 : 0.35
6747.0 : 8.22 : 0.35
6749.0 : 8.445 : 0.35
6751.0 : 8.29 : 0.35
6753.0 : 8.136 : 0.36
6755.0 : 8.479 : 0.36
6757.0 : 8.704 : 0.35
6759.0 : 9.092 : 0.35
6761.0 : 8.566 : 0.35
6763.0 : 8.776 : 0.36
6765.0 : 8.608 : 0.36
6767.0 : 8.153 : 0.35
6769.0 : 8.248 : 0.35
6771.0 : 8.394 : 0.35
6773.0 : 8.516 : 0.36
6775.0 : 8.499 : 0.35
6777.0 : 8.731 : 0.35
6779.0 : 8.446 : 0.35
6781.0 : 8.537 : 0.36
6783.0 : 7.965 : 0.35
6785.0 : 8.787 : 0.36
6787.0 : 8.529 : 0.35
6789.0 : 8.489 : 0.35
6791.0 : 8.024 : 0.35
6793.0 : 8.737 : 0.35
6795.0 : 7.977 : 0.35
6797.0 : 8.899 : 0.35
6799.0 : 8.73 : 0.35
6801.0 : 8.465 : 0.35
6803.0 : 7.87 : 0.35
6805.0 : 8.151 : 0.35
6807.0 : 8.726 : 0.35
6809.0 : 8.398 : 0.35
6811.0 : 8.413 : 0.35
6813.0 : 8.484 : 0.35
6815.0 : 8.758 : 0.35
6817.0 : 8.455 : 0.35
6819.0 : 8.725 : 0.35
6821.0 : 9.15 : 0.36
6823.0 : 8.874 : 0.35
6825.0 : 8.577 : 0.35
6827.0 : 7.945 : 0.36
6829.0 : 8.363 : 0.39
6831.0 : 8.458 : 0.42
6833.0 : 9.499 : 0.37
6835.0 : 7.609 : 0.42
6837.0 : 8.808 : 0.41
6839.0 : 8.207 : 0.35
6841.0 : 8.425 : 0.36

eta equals 6619.0 angstrom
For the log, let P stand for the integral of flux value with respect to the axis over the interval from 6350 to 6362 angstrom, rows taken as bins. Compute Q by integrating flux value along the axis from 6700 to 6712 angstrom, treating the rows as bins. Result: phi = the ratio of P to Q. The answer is 1.01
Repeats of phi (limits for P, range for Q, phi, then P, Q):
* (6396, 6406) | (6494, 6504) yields 1.01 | 84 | 83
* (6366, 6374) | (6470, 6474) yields 1.88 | 70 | 37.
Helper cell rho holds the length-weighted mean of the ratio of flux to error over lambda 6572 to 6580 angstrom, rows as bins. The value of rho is 22.6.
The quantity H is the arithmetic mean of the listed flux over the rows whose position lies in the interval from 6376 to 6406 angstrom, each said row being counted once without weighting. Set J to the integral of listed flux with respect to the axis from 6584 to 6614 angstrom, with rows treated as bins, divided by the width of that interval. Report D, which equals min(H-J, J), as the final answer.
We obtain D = -0.1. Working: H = 8.49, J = 8.6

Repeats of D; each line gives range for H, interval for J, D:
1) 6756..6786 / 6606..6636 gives -0.2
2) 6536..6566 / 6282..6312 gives 0.5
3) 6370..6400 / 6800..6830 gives 0.1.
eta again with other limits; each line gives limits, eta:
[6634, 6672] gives 6659.0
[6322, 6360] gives 6359.0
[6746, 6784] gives 6759.0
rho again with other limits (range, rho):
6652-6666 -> 23.7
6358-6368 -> 18.9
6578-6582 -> 22.9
